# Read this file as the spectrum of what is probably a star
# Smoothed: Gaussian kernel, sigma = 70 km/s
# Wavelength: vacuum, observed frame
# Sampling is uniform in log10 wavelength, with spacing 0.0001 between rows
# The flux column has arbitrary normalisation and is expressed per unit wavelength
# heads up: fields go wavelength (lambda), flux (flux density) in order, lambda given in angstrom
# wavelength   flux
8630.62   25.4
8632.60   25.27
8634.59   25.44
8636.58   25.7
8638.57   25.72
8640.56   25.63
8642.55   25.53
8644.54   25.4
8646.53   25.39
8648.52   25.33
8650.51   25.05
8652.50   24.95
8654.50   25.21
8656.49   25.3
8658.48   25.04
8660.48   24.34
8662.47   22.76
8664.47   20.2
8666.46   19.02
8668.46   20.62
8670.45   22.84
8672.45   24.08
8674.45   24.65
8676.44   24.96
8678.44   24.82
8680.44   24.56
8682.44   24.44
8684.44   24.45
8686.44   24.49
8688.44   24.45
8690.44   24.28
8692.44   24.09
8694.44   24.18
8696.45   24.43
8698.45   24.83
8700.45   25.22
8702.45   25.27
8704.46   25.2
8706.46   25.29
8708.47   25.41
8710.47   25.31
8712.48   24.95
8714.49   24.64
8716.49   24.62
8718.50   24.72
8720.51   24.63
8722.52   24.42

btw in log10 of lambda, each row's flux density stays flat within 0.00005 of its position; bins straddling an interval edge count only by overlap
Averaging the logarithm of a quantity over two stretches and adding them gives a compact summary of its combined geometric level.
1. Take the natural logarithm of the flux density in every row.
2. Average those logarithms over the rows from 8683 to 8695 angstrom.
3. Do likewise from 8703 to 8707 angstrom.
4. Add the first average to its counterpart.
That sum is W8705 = 6.42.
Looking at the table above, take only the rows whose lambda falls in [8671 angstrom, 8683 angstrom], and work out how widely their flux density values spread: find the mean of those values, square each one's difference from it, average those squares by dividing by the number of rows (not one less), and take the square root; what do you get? 0.28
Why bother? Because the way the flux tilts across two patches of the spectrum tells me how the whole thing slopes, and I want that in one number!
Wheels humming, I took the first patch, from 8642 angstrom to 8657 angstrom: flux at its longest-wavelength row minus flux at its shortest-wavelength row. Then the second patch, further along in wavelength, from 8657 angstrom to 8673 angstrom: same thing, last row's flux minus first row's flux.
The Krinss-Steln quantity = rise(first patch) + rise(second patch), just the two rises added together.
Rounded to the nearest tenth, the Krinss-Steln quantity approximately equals -1.2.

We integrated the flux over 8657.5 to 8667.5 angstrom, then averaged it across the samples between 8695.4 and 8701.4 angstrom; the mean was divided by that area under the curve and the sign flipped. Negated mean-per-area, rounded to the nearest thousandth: -0.112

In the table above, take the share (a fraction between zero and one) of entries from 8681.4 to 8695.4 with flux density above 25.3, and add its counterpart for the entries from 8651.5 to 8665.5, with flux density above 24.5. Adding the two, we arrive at 0.57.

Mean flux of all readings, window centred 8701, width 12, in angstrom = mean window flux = 25.0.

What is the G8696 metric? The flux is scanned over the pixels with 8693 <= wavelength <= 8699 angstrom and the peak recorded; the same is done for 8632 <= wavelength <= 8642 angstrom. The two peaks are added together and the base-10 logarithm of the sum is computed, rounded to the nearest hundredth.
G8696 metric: 1.70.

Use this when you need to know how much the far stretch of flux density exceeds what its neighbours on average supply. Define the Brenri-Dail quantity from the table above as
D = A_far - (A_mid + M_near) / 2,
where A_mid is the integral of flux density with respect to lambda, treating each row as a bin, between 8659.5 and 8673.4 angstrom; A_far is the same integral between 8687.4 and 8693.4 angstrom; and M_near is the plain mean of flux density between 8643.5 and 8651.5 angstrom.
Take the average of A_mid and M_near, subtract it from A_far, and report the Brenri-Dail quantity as -20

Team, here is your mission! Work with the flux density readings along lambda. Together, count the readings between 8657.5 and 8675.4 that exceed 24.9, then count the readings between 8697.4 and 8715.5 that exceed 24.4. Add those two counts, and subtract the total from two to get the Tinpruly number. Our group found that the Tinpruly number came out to -8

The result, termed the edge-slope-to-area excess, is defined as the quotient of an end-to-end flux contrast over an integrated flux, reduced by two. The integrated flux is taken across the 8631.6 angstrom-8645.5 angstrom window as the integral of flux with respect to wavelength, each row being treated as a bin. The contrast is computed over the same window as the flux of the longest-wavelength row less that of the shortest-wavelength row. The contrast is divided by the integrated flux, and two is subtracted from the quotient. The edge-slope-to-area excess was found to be -2.00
